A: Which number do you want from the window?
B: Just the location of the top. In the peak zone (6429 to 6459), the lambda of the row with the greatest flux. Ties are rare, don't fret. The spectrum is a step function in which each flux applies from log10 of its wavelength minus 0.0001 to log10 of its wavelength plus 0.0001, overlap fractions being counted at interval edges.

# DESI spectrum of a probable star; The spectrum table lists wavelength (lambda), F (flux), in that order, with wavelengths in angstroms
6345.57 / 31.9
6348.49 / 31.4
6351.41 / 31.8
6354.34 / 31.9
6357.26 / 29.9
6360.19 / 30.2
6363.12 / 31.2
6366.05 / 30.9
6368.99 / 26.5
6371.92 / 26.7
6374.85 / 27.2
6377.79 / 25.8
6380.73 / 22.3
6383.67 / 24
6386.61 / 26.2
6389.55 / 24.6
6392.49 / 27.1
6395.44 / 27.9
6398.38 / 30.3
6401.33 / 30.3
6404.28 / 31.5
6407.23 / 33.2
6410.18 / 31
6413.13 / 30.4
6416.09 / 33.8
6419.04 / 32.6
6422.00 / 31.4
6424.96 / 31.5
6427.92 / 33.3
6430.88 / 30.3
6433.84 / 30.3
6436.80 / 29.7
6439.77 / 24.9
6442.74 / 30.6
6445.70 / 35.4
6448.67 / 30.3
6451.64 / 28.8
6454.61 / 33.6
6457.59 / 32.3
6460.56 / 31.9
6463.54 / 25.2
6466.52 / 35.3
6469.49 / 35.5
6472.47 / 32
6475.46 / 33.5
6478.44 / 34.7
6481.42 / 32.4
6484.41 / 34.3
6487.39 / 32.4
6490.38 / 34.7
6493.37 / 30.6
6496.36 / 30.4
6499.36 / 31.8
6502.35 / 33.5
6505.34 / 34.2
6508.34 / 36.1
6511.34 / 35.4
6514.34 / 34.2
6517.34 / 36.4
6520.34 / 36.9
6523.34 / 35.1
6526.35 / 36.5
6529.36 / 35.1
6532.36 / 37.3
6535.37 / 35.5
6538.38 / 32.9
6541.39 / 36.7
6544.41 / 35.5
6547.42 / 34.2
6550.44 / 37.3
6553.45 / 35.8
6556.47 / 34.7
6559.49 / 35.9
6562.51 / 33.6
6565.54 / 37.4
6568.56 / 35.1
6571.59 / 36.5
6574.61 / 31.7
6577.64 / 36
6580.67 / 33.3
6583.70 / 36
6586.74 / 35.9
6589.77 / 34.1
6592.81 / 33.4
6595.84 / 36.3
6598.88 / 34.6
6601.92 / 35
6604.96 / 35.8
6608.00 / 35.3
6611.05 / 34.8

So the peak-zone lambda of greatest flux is 6445.70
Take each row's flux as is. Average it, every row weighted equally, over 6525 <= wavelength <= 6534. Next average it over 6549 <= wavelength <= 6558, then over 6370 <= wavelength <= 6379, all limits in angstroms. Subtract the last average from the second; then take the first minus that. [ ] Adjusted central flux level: 27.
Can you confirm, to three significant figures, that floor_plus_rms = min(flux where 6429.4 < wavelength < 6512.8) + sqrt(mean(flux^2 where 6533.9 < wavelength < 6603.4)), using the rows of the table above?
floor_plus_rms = 60.0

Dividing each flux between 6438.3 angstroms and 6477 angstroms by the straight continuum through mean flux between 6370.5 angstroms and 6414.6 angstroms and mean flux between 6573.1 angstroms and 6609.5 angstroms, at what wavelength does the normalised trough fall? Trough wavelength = 6463.54 angstroms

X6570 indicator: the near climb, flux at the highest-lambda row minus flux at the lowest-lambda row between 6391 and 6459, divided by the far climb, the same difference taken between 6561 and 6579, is 2.2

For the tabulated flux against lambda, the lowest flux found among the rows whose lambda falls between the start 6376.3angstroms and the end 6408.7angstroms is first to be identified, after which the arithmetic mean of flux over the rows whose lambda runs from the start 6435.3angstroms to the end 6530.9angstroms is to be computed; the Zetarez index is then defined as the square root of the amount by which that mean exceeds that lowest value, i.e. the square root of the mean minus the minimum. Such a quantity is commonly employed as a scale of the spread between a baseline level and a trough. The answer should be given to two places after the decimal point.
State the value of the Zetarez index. 3.26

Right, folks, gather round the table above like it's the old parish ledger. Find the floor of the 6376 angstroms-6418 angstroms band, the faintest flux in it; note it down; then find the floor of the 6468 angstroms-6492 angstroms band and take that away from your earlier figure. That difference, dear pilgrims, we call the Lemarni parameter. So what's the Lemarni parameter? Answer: -10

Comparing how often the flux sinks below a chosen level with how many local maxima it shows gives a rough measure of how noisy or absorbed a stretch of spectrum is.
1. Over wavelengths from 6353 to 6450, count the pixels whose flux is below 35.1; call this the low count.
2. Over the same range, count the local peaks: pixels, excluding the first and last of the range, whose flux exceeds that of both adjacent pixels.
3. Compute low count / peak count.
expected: 4.6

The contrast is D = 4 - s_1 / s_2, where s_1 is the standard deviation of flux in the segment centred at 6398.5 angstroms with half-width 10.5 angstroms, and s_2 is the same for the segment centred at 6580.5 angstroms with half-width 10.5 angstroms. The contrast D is 2.4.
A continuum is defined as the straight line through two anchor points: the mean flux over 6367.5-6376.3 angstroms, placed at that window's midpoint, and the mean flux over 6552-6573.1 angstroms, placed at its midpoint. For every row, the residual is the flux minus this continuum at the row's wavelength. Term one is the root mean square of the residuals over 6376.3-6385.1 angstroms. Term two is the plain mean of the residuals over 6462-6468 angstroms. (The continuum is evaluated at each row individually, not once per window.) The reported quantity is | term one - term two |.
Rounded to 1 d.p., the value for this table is 4.3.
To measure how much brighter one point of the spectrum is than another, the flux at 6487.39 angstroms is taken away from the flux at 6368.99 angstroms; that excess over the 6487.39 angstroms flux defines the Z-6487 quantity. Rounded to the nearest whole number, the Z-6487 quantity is -6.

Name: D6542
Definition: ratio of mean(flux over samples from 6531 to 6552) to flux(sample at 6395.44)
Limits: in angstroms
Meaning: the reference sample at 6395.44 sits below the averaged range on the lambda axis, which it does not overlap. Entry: 1.28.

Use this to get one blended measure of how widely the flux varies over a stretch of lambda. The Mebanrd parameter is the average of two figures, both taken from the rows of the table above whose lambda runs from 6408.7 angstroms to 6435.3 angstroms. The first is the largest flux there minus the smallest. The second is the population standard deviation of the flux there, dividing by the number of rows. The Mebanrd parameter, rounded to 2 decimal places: 2.37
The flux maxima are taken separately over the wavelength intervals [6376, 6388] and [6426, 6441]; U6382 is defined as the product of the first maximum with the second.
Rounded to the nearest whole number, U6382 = 872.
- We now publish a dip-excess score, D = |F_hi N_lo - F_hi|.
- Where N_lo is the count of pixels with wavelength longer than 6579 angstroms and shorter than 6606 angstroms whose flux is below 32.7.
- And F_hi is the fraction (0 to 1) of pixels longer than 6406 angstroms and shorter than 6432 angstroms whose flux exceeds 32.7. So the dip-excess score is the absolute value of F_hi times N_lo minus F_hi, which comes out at 0.3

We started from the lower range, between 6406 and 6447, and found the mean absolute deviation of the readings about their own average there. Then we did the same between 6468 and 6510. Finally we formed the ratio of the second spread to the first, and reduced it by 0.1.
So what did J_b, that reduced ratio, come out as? 0.75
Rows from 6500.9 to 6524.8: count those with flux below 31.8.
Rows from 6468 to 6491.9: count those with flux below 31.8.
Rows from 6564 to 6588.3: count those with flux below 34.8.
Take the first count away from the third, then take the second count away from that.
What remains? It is 2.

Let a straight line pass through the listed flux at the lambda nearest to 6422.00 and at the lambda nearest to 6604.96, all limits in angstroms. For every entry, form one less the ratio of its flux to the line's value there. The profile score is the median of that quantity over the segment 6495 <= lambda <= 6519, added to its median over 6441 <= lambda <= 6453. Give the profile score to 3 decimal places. 0.027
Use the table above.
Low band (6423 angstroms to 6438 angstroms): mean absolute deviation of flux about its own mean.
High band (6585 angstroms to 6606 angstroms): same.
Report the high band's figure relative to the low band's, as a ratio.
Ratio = 0.8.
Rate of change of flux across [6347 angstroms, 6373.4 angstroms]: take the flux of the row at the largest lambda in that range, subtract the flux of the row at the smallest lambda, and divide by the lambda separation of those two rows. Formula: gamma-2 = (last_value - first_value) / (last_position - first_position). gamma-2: -0.20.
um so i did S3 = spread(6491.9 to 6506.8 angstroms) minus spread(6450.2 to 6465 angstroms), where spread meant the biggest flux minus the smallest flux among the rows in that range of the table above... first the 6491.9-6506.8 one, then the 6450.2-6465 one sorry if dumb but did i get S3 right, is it -4.6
